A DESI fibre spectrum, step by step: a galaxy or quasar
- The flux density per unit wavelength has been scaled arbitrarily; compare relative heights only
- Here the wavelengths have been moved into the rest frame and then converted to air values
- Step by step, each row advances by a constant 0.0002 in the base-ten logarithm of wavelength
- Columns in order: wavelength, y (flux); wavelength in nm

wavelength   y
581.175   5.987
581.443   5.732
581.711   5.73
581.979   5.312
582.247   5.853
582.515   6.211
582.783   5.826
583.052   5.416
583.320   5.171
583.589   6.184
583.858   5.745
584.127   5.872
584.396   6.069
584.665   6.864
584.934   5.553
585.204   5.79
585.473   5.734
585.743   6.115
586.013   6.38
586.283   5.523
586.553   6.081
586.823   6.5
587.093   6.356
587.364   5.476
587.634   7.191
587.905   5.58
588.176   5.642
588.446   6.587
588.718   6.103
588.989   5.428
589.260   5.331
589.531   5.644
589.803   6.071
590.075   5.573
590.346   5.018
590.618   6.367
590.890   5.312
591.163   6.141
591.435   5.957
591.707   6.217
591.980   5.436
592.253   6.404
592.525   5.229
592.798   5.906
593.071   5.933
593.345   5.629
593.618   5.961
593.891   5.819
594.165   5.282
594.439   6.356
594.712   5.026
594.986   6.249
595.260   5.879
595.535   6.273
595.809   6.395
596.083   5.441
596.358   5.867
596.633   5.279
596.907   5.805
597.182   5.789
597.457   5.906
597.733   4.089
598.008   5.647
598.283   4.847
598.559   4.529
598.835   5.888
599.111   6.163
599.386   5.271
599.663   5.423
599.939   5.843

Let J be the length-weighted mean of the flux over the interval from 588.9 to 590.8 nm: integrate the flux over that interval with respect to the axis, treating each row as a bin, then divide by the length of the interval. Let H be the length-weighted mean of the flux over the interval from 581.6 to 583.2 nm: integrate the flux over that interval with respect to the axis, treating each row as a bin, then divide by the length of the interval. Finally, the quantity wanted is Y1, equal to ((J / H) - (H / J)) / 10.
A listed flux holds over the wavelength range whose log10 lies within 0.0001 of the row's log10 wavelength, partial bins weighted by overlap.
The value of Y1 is -0.003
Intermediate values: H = 5.72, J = 5.63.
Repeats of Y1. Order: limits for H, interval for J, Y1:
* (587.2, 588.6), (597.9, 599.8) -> -0.025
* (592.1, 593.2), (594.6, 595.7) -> 0.001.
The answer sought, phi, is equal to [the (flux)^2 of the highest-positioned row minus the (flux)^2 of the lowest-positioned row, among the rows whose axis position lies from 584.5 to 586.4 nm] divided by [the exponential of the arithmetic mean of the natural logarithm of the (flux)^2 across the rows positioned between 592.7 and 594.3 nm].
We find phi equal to -0.50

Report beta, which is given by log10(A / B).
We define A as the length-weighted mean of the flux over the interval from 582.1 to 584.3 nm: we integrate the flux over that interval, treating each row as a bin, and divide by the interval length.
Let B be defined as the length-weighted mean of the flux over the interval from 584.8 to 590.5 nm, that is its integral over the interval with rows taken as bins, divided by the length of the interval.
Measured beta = -0.008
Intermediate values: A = 5.79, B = 5.89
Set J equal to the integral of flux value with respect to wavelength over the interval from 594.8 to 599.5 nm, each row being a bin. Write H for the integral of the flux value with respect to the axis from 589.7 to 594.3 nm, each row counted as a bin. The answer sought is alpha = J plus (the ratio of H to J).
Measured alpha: 27.3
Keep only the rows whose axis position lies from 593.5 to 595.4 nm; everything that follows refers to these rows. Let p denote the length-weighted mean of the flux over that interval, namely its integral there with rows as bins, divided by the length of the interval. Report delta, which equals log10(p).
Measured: 0.763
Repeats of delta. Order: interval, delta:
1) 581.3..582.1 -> 0.748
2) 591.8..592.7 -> 0.758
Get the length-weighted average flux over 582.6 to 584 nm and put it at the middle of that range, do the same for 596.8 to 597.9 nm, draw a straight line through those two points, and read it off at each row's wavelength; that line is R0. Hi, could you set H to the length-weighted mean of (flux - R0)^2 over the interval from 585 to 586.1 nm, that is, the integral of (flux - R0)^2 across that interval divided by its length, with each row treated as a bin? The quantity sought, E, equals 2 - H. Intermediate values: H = 0.18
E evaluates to 1.82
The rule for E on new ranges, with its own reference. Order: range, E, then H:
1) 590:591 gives 1.73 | 0.27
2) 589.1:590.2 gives 1.92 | 0.08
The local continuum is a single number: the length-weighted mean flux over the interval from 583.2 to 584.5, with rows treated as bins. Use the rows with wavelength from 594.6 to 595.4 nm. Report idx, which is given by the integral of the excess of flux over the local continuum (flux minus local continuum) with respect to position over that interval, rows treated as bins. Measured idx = -0.1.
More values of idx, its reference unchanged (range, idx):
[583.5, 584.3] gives 0.1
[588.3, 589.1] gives 0.2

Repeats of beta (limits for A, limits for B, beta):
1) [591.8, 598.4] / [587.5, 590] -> -0.019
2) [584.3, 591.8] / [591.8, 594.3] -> 0.015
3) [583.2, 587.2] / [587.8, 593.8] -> 0.015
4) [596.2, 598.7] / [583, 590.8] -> -0.047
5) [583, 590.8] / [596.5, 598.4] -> 0.044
